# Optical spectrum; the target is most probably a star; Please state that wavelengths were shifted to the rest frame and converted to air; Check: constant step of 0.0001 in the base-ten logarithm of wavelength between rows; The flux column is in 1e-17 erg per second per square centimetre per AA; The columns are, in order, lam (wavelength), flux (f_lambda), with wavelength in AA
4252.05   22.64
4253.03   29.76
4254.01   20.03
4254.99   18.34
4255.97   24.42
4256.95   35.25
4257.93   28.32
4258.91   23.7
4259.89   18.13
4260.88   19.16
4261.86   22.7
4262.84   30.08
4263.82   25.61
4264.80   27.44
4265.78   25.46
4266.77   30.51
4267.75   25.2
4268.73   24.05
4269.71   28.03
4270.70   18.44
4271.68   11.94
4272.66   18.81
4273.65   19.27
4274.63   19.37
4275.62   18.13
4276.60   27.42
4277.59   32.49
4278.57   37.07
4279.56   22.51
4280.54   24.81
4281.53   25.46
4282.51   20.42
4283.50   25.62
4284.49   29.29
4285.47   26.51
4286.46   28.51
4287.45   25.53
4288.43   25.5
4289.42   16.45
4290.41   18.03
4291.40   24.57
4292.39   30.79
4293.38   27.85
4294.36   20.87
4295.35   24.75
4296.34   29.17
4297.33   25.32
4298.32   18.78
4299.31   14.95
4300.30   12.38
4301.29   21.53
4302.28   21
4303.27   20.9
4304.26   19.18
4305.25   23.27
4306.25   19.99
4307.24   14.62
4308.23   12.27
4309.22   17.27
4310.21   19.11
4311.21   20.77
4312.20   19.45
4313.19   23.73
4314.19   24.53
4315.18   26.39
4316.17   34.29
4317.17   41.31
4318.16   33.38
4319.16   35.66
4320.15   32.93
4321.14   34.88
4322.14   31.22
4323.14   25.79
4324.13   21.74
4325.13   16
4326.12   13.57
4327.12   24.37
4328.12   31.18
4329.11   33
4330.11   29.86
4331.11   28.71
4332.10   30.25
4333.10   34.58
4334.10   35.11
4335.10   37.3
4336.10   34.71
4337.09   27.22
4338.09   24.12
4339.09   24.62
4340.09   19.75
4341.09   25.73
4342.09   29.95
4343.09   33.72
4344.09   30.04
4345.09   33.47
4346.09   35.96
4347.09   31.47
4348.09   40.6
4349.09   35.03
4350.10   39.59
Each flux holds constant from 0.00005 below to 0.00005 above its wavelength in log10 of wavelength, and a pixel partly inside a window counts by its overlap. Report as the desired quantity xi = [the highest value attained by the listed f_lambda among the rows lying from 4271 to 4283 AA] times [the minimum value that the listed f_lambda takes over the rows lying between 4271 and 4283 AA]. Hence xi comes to 443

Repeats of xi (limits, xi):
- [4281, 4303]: 381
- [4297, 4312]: 311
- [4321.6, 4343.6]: 506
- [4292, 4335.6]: 507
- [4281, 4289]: 598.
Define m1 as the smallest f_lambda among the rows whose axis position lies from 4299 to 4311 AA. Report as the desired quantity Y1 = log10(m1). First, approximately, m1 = 12.27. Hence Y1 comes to 1.09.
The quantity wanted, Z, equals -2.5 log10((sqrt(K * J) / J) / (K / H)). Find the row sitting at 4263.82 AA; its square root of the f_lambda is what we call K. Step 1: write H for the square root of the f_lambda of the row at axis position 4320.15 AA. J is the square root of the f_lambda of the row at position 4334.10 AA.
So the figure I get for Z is -0.05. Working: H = 5.7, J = 5.9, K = 5.06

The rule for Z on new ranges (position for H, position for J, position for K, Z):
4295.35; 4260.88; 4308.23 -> -0.26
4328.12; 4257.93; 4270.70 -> -0.17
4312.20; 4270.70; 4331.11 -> 0.09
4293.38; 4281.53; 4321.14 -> 0.04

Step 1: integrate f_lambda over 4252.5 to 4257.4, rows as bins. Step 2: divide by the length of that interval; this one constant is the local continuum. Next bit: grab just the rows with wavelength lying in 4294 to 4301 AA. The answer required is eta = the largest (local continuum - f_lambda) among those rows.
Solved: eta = 13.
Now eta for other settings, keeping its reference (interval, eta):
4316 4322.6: -6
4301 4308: 11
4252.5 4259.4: 7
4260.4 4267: 6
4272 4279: 7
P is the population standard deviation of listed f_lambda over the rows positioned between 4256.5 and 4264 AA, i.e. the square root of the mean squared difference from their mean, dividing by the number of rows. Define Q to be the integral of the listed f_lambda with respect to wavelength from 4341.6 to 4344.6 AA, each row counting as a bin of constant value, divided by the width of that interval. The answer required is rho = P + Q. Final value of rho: 37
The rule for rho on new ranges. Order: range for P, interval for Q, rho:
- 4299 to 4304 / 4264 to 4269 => 30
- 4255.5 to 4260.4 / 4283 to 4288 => 33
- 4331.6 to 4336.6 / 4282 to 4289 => 28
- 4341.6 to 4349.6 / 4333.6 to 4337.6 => 37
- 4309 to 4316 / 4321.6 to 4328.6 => 26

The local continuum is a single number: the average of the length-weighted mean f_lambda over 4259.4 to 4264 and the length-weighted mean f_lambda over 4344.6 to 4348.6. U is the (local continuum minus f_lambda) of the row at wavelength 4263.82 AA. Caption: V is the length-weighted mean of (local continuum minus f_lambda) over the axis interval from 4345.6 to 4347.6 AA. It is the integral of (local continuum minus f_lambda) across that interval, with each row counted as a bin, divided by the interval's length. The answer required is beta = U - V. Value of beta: 8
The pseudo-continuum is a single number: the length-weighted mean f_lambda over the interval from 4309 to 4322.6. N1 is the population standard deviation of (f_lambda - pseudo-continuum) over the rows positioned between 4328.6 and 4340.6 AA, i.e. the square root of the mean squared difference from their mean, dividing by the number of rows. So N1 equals 5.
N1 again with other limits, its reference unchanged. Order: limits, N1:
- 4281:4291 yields 4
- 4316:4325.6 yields 7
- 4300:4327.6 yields 8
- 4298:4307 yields 3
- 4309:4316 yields 3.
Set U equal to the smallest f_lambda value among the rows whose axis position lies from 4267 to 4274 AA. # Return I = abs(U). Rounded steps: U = 11.94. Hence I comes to 11.9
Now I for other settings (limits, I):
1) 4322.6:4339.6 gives 13.6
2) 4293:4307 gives 12.4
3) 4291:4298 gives 20.9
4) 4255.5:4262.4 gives 18.1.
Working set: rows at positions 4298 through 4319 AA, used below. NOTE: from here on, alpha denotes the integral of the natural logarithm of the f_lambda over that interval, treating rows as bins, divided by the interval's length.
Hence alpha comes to 3.05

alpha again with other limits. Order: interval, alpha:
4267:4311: 3.08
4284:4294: 3.21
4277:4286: 3.29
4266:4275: 3.05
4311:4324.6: 3.35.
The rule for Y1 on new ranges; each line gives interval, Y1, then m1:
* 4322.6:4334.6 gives 1.13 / 13.57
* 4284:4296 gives 1.22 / 16.45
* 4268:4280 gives 1.08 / 11.94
